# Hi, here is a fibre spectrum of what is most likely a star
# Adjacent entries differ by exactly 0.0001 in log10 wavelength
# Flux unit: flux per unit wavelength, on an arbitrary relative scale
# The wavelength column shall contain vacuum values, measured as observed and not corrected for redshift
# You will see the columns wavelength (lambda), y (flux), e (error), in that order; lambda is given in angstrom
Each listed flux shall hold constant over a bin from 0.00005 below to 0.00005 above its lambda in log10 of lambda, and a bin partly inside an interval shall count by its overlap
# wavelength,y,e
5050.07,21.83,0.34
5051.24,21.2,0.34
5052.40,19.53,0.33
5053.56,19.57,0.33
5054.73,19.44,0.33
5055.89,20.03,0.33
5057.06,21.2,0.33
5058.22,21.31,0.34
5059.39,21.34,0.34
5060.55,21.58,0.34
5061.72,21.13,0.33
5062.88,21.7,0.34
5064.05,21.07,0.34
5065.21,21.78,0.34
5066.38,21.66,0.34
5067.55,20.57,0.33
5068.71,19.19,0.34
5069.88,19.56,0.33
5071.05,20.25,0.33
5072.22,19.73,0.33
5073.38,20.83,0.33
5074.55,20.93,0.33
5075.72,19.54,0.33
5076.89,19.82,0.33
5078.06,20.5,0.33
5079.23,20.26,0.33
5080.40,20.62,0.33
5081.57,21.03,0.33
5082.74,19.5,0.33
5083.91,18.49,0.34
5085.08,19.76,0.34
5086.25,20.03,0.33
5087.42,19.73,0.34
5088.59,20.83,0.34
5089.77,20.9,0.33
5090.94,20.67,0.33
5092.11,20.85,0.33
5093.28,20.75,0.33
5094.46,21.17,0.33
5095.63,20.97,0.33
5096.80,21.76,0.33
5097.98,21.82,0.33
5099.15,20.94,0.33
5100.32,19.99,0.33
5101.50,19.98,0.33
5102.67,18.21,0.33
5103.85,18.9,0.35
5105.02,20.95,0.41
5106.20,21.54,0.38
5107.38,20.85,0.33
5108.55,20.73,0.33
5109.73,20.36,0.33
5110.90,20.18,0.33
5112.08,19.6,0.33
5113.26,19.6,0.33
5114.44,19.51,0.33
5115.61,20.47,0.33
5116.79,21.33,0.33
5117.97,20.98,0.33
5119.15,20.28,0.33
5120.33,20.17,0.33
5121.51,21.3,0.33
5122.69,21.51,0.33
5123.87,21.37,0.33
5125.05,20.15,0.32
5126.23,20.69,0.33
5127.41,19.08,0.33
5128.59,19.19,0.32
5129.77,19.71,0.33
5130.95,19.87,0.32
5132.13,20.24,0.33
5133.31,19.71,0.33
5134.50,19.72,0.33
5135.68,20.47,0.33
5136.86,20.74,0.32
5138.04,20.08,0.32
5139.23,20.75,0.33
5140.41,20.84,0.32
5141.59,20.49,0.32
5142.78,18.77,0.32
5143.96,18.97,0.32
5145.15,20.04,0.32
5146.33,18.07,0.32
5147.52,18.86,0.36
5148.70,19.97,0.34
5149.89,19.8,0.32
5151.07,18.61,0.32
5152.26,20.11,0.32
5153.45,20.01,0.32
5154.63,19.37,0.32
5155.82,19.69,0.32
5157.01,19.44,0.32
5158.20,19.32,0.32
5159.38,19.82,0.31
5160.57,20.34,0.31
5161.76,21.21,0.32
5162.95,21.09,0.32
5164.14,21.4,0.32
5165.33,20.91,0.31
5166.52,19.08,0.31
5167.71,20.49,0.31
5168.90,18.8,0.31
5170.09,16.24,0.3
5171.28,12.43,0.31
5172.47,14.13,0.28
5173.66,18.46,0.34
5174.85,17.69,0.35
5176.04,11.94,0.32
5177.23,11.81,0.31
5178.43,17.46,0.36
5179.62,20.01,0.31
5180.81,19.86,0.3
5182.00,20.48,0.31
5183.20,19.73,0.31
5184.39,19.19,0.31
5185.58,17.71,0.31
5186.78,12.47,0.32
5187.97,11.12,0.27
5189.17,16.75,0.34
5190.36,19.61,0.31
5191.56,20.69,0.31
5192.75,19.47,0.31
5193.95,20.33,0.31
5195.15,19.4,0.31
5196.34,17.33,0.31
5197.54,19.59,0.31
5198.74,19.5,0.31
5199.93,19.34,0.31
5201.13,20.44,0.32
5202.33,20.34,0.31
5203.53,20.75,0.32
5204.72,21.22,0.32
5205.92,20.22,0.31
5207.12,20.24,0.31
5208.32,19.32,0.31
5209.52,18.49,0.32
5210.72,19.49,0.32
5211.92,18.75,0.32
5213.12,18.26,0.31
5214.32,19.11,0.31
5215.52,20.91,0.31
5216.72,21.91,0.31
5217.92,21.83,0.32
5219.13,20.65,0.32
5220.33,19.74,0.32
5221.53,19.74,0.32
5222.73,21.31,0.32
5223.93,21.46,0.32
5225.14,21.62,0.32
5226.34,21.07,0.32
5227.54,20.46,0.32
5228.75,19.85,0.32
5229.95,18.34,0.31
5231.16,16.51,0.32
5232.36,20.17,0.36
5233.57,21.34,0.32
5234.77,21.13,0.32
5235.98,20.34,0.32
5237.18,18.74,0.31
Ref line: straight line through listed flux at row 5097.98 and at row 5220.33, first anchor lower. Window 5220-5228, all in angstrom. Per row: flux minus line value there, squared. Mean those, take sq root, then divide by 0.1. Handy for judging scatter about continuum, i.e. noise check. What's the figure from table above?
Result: 13.3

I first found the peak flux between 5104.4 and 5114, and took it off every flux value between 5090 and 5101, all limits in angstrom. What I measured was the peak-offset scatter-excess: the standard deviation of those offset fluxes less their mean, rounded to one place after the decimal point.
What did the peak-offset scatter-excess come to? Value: 1.1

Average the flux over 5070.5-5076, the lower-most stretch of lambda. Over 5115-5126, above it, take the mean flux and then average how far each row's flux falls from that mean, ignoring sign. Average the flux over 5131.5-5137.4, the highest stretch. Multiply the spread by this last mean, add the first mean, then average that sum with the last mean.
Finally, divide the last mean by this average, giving 0.80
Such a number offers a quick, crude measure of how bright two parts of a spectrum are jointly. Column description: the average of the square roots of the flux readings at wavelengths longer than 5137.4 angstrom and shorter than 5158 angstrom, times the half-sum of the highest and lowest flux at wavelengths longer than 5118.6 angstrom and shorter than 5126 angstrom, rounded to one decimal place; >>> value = 92.3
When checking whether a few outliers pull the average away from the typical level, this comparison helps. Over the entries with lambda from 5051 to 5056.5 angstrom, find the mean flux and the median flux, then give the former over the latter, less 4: -2.98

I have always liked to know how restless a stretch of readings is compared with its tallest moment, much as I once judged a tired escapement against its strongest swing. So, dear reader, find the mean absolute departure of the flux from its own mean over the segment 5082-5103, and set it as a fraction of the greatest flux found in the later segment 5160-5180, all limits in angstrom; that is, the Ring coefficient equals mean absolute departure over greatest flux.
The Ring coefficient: 0.0370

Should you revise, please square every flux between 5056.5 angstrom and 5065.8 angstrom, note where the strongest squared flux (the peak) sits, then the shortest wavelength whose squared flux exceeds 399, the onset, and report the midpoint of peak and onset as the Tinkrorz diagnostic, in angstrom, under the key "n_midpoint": 5061.1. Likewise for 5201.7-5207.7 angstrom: 5203.5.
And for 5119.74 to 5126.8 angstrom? 5121.5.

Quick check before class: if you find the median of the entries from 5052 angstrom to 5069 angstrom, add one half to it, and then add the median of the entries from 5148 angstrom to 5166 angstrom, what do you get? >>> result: 41.6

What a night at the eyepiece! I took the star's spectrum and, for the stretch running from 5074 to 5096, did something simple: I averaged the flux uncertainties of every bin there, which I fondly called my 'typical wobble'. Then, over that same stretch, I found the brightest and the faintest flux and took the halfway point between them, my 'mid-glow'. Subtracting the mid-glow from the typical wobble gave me -19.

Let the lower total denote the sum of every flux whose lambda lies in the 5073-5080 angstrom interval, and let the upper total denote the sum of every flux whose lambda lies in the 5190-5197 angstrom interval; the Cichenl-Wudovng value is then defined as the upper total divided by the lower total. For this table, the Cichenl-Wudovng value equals 0.96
